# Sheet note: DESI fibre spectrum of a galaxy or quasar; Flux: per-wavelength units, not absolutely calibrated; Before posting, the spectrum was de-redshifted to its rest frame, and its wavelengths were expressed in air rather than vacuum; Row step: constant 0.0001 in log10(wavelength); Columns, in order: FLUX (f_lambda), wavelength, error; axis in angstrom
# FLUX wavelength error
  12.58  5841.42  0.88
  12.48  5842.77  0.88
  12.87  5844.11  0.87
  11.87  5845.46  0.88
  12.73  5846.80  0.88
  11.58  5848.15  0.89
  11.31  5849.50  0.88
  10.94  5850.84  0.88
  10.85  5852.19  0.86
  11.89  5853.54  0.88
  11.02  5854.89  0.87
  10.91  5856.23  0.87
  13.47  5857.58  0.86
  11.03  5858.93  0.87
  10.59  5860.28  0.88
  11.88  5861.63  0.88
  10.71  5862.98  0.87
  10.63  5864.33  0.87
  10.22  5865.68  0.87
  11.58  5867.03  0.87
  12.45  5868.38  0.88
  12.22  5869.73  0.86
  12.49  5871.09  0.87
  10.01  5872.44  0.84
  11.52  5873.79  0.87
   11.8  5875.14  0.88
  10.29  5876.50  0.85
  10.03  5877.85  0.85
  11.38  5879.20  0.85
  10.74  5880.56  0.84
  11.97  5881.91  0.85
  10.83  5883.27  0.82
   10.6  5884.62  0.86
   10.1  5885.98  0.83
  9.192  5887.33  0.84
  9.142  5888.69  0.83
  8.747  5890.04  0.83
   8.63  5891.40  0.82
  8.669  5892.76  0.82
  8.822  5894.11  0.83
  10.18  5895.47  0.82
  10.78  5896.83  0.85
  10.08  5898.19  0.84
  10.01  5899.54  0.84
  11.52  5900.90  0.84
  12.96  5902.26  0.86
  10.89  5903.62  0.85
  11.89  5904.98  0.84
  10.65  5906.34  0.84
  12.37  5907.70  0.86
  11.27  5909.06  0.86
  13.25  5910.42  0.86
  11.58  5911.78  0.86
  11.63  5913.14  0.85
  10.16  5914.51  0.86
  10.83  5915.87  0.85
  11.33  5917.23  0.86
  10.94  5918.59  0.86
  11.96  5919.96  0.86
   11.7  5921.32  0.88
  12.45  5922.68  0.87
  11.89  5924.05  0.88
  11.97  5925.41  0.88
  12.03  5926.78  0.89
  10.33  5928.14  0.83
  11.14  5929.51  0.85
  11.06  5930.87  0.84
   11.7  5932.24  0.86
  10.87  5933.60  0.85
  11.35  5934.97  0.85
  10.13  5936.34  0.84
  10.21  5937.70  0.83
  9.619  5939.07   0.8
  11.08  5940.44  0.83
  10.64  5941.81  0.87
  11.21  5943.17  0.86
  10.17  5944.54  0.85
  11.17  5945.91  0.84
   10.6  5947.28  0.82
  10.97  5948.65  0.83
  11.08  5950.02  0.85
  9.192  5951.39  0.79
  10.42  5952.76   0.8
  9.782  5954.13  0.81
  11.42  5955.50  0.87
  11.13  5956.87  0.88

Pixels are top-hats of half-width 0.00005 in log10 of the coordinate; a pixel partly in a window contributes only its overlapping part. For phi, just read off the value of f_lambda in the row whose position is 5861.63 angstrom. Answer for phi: 11.88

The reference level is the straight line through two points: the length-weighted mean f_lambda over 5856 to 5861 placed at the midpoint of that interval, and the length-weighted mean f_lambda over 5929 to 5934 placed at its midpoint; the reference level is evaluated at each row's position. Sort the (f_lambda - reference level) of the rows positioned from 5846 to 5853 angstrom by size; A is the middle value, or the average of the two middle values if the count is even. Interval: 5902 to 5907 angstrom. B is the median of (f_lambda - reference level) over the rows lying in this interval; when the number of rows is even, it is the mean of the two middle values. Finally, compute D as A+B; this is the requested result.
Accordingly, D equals -0.23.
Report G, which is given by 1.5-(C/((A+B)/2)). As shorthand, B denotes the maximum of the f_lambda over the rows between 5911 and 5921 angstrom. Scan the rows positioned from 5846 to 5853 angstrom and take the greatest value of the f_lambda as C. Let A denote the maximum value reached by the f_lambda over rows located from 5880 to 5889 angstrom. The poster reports 0.44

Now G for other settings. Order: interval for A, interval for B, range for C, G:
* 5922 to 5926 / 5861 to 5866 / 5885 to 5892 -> 0.67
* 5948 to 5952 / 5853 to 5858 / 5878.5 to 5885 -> 0.52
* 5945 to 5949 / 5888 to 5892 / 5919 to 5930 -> 0.27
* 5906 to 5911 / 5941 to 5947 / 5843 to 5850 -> 0.45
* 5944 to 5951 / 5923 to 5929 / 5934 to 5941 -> 0.52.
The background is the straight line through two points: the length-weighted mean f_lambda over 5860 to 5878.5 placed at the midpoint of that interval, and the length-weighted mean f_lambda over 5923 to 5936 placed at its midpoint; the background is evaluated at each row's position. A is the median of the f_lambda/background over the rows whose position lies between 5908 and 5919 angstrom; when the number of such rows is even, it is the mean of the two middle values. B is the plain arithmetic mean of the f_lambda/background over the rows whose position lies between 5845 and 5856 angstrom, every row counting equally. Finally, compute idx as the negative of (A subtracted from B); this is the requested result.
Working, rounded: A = 1.00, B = 1.04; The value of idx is -0.04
